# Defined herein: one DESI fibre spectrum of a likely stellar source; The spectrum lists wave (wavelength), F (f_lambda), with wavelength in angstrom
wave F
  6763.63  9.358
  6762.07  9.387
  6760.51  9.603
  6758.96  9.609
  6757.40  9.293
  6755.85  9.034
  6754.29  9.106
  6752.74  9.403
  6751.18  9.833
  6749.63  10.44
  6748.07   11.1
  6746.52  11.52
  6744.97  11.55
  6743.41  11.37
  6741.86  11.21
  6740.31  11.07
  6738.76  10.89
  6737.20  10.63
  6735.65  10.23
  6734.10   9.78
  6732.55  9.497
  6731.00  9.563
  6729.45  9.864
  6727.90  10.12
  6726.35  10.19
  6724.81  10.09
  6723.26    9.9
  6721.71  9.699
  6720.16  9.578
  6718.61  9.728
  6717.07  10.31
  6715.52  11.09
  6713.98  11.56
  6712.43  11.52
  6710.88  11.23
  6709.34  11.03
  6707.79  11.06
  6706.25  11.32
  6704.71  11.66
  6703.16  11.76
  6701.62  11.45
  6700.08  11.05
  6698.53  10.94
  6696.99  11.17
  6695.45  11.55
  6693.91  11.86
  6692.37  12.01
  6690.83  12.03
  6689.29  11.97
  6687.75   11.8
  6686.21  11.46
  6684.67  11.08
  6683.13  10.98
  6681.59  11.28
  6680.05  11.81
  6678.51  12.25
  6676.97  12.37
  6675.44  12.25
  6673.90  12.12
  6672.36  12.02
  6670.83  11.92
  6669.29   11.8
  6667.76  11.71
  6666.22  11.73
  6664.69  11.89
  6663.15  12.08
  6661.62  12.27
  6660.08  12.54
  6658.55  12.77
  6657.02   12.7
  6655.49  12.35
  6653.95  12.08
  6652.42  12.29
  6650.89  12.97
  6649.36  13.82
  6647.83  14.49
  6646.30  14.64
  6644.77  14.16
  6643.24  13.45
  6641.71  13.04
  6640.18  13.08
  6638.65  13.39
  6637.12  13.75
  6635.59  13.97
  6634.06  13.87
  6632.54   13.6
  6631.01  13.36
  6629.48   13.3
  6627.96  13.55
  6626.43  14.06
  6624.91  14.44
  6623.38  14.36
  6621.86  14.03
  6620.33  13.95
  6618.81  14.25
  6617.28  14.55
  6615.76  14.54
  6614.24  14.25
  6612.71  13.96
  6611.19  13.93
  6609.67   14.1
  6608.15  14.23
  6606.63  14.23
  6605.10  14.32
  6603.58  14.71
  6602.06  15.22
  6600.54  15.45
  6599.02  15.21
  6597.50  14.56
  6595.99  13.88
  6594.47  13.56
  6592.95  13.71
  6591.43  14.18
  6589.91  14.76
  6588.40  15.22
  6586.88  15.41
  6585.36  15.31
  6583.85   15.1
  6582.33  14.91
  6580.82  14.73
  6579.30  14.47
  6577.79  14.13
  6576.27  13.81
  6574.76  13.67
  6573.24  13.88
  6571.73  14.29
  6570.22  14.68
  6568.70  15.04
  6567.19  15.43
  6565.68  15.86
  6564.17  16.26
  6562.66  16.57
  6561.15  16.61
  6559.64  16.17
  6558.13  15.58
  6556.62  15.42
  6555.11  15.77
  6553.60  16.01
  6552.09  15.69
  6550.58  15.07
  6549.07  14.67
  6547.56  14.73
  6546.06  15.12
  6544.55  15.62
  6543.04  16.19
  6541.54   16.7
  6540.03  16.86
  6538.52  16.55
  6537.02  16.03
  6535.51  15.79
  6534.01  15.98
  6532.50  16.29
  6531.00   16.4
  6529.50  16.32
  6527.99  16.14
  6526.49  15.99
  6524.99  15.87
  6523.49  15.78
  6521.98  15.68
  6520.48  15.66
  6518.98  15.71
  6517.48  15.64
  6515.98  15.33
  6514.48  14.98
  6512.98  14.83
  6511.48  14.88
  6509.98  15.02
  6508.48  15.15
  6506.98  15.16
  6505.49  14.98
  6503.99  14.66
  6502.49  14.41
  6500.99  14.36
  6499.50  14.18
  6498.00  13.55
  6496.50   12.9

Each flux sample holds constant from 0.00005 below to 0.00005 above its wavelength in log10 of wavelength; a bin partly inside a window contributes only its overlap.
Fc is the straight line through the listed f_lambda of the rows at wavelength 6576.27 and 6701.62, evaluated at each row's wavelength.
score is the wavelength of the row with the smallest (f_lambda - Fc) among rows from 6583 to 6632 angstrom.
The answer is 6594.47 angstrom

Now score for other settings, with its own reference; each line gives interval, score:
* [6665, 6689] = 6683.13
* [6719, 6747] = 6720.16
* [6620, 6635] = 6629.48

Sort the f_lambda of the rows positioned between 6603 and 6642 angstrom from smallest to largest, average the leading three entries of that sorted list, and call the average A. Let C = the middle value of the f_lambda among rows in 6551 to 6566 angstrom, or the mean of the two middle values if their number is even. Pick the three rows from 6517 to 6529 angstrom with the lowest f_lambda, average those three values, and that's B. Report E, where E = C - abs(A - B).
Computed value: 13.4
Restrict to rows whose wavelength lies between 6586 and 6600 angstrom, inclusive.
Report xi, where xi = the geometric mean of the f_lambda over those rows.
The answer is 14.5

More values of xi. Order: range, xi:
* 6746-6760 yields 9.9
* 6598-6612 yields 14.6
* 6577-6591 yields 14.9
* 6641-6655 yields 13.4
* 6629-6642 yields 13.5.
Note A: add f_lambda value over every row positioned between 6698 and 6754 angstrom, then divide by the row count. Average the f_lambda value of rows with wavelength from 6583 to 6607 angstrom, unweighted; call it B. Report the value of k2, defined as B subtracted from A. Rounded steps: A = 10.6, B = 14.7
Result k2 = -4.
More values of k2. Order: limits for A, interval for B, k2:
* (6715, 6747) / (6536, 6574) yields -5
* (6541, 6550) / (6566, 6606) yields 1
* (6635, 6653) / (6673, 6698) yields 2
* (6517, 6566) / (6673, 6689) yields 4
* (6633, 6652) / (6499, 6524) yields -1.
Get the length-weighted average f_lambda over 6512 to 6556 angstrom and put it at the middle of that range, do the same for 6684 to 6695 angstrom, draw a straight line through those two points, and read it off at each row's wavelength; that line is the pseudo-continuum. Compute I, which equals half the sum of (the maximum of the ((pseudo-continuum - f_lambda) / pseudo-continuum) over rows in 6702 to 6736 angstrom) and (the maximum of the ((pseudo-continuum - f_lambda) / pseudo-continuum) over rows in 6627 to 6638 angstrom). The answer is 0.06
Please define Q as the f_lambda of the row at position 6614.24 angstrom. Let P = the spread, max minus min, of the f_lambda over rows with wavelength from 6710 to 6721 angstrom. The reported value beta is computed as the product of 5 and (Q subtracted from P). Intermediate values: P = 2.0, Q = 14.25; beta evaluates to -61.3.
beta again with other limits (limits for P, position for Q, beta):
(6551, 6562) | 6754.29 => -39.6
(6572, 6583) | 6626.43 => -64.1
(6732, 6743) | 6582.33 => -66.0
